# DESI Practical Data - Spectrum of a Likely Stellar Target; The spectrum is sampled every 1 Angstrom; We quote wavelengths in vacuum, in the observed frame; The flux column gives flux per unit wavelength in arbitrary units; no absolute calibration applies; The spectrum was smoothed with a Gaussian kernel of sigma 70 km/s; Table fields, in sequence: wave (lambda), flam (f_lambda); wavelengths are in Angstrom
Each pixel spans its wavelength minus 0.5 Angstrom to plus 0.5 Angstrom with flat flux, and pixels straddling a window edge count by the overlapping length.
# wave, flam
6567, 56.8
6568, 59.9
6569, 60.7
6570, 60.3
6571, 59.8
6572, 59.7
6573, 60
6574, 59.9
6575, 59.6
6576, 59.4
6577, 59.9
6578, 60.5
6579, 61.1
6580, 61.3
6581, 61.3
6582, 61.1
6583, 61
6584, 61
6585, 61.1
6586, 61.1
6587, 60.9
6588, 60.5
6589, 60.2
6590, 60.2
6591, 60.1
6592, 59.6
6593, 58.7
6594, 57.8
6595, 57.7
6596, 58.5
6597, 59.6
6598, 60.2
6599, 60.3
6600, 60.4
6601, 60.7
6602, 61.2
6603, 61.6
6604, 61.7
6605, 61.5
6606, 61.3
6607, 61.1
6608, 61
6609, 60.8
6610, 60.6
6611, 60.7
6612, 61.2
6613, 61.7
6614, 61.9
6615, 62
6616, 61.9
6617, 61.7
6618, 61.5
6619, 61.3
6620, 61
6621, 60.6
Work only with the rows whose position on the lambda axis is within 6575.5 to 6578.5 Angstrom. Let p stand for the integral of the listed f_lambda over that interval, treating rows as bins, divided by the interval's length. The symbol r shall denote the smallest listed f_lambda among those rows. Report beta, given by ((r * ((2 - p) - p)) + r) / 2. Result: -3471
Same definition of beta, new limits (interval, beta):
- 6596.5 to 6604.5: -3529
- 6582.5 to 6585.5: -3632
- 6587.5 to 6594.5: -3357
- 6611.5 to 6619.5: -3681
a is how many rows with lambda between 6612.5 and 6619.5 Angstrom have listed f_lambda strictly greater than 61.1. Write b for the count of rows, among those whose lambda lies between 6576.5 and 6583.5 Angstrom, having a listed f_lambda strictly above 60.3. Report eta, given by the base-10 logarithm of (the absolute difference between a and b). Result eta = 0.00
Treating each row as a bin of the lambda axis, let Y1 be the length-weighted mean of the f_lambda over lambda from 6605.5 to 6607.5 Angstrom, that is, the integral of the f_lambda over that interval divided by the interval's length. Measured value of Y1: 61.2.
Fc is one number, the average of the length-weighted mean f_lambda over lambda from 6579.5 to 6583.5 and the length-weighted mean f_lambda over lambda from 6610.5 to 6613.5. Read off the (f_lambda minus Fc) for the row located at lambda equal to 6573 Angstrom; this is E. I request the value -1.2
